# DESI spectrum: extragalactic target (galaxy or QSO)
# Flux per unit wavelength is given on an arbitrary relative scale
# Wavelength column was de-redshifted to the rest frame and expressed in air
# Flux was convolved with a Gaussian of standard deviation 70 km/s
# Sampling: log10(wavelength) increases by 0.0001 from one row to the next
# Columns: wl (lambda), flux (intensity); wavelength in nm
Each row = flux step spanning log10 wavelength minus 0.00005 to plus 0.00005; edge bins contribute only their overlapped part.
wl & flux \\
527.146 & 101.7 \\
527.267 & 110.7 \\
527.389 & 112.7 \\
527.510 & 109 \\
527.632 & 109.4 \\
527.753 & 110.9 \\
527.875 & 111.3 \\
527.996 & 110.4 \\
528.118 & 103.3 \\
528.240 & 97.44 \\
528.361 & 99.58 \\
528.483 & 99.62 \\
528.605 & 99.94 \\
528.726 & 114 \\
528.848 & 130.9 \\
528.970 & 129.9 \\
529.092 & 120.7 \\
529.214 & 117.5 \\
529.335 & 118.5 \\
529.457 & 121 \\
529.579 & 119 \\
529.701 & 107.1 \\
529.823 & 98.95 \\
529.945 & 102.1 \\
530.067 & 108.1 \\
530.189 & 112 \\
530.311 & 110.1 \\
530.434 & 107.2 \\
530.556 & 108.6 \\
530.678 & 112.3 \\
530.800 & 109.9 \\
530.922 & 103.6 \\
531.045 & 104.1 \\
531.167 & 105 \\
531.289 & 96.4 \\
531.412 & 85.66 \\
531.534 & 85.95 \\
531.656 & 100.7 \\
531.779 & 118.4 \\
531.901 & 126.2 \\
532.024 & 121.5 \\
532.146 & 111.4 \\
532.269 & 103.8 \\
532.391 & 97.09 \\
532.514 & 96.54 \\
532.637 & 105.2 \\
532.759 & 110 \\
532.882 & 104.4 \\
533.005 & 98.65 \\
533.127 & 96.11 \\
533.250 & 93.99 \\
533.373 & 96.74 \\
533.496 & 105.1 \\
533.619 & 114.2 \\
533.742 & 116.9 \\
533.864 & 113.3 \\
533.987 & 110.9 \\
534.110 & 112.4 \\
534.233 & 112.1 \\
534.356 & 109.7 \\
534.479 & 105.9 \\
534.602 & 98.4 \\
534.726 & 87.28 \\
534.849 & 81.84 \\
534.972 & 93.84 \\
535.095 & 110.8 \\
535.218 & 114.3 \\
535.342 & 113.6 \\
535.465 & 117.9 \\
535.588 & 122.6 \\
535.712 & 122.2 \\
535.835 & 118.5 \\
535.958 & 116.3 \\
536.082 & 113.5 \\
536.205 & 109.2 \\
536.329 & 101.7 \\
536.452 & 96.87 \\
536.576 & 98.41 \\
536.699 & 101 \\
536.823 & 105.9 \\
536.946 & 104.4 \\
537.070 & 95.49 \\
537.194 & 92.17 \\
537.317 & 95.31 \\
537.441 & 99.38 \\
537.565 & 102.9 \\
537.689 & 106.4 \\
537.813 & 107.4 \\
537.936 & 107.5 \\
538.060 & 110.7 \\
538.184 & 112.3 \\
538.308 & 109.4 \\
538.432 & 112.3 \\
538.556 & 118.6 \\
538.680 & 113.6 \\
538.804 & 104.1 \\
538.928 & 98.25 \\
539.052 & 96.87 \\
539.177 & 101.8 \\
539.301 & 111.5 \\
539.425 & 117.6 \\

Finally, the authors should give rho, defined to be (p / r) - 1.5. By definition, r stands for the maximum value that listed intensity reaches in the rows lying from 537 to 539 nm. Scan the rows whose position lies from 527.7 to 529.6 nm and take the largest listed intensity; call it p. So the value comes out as -0.40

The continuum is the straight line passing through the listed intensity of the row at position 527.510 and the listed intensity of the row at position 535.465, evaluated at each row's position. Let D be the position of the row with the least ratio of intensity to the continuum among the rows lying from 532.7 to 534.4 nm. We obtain 533.250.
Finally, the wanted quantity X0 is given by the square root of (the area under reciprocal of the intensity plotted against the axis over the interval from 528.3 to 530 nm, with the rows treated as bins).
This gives 0.123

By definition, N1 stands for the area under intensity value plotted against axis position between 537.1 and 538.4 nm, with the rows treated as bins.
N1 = 136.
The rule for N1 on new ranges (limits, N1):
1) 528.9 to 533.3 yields 473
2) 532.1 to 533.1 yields 103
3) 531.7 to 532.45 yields 85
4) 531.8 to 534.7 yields 310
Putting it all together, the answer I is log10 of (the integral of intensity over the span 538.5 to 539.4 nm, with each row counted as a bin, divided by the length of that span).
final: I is 2.03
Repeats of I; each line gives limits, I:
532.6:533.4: 2.00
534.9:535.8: 2.05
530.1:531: 2.04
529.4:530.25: 2.04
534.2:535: 1.99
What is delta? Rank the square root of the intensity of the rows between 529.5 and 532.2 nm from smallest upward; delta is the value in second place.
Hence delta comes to 9.3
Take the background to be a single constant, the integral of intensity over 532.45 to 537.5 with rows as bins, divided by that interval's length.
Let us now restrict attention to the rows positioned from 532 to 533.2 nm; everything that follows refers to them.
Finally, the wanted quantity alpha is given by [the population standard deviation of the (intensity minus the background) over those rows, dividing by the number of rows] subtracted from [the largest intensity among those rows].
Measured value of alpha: 114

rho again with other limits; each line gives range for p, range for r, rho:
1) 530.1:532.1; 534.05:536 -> -0.47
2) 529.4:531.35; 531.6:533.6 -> -0.54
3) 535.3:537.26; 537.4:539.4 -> -0.47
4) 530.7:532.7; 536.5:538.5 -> -0.38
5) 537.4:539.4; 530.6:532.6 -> -0.56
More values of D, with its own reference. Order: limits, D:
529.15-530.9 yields 529.823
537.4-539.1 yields 539.052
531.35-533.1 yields 531.412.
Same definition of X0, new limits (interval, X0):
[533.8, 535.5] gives 0.128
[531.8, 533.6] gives 0.131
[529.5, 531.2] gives 0.126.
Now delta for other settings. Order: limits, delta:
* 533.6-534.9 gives 9.3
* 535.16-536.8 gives 9.9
